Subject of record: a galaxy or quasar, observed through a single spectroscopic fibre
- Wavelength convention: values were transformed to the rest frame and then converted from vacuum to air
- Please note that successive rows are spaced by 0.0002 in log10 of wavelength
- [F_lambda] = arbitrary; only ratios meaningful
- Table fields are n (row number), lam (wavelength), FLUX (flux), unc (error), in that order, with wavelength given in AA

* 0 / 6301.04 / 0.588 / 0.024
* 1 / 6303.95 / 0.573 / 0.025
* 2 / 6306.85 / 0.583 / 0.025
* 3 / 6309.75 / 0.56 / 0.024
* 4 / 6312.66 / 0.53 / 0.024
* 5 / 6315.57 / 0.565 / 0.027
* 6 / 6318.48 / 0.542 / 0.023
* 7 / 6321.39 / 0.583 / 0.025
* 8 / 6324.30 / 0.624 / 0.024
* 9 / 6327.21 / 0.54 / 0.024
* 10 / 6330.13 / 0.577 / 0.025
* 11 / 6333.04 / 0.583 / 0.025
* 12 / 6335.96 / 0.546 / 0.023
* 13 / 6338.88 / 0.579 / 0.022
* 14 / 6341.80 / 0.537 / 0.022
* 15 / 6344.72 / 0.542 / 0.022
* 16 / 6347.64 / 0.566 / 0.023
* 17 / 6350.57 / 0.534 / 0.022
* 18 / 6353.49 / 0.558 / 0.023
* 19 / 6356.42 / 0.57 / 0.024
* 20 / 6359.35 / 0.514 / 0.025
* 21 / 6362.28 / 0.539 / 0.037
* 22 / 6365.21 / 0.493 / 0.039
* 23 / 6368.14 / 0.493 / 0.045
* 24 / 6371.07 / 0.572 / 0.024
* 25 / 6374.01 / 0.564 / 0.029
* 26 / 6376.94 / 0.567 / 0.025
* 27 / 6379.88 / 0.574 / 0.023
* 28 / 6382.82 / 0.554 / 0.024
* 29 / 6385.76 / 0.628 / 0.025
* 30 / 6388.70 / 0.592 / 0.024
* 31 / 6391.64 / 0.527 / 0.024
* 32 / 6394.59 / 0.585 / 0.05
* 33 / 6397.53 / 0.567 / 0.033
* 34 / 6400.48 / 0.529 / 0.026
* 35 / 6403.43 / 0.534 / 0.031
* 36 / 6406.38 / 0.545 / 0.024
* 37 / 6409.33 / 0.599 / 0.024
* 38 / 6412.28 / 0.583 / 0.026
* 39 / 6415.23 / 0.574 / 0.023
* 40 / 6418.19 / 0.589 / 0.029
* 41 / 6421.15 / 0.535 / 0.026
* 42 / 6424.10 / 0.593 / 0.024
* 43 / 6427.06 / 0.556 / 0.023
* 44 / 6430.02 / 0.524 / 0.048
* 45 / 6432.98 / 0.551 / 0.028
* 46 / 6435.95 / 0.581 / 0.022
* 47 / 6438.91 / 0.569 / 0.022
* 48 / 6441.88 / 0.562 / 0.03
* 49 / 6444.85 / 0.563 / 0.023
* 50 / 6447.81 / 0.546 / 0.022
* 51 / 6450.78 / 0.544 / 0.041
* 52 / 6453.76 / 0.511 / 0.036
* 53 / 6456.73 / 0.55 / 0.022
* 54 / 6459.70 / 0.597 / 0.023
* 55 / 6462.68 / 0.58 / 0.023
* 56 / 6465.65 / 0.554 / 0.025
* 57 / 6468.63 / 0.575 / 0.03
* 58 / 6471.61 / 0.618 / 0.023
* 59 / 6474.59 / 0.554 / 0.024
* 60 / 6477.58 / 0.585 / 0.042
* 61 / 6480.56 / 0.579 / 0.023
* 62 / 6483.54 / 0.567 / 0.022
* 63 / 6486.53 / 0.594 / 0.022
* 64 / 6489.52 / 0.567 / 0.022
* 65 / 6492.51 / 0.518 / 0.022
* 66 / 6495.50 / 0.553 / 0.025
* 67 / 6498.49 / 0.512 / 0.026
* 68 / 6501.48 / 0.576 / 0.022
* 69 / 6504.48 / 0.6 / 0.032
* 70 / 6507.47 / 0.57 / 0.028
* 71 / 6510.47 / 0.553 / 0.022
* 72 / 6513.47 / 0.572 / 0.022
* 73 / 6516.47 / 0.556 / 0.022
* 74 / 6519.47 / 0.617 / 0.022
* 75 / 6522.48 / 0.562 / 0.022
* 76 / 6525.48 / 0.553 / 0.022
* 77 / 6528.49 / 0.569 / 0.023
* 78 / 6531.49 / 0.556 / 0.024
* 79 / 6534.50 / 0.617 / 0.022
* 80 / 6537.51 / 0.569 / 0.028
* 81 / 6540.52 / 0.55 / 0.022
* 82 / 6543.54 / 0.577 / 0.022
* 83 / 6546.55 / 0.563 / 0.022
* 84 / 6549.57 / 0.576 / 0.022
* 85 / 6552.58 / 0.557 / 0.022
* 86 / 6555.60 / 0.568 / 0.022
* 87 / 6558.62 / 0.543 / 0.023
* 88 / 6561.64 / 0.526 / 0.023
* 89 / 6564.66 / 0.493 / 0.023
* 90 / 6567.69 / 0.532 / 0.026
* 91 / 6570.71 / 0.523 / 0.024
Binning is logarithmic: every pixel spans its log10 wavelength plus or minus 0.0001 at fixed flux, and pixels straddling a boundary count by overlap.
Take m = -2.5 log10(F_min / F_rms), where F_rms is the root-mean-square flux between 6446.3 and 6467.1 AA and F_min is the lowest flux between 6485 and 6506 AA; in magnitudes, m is 0.09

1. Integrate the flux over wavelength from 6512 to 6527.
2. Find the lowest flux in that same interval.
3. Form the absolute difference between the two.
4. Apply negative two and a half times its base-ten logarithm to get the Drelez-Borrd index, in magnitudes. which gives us -2.26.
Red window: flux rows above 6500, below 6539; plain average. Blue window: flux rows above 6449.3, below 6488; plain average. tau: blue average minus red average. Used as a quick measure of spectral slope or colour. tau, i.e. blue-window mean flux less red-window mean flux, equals -0.005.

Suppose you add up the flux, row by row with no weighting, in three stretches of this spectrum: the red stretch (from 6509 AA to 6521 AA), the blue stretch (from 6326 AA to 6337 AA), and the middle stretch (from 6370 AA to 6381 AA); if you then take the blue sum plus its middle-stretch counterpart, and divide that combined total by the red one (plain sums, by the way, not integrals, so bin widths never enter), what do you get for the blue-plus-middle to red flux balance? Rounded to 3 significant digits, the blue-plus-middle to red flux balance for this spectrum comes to 1.97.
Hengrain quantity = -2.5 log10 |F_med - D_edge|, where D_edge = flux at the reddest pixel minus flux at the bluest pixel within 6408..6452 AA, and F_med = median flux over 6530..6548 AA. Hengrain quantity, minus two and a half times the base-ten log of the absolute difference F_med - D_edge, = 0.52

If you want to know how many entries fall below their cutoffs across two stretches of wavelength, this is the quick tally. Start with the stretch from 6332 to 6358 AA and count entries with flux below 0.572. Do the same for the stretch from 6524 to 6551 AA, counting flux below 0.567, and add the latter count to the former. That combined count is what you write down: 11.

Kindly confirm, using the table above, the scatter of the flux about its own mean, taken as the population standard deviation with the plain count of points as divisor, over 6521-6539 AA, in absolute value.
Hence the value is 0.021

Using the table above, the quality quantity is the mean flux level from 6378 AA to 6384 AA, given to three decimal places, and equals 0.564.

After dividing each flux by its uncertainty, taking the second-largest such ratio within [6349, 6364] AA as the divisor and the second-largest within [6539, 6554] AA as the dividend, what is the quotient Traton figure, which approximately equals 1.08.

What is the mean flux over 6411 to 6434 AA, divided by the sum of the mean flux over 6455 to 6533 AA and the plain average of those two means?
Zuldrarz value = 0.496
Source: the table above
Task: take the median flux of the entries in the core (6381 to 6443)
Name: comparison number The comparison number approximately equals 0.5670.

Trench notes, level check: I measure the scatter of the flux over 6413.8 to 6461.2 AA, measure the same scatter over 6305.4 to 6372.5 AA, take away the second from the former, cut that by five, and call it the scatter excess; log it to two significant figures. -0.0012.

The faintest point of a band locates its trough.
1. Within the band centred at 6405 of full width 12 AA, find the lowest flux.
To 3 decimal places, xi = 0.529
